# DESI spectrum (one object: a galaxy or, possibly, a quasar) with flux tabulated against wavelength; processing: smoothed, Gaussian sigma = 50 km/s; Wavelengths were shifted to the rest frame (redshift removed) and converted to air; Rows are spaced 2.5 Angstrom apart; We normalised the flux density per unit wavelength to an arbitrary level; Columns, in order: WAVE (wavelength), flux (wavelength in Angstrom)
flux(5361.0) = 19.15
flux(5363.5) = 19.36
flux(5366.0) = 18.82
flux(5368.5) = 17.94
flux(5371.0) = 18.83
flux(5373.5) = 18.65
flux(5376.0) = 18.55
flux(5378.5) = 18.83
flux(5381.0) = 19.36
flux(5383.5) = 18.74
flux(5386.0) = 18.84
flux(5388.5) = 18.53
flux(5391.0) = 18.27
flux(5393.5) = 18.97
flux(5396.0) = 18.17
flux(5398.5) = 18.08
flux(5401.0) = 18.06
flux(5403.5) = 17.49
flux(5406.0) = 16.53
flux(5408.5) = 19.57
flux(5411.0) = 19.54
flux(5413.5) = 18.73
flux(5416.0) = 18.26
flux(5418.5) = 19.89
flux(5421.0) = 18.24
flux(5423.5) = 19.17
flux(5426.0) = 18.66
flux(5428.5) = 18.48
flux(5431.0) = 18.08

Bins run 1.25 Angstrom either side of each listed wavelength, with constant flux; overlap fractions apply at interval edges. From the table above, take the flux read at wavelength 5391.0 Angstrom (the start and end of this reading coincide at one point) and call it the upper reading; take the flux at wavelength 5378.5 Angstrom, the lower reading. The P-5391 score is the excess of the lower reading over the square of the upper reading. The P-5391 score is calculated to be -315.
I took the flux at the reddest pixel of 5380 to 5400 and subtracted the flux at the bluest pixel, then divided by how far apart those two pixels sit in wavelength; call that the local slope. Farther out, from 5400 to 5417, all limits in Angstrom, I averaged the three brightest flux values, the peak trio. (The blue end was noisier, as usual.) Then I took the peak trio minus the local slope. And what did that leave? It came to 19.35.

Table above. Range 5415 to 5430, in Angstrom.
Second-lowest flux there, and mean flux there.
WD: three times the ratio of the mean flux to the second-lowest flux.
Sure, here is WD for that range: 3.09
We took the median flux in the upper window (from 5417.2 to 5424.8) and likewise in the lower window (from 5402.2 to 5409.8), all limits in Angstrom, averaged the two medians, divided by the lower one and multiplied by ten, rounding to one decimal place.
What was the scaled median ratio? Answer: 10.5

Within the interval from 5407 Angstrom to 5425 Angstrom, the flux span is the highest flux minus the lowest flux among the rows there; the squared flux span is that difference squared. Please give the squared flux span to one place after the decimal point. 2.7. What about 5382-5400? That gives 0.8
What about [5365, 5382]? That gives 2.0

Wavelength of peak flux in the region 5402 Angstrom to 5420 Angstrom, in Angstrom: 5418.5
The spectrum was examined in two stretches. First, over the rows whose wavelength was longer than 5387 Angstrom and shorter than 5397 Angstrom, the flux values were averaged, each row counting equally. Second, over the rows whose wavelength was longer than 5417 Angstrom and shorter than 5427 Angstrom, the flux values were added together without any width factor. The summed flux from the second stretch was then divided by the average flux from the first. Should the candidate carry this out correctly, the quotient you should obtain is 4.11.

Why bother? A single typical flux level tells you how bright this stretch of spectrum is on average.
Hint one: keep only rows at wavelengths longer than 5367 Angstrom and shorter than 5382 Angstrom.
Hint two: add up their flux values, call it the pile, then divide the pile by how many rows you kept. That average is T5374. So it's 18.7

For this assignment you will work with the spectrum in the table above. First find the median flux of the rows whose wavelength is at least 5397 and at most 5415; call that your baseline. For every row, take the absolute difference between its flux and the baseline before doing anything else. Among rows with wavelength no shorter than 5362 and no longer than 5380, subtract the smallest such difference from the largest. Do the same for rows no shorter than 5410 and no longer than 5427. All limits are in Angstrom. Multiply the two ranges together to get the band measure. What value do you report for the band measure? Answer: 1.9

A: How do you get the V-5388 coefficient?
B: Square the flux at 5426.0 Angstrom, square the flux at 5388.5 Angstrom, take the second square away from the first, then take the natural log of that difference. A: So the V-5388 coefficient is 1.6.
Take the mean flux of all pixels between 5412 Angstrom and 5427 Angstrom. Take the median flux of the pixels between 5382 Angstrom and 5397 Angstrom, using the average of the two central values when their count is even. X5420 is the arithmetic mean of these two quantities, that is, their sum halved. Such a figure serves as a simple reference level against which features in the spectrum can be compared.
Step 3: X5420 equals 18.7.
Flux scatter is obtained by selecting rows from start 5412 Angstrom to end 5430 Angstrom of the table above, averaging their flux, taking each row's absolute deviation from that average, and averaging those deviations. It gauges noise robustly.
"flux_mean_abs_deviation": 0.43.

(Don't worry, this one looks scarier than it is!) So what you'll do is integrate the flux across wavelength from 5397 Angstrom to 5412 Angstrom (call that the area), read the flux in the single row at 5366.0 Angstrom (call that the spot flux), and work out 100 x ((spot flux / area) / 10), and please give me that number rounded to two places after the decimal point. 0.69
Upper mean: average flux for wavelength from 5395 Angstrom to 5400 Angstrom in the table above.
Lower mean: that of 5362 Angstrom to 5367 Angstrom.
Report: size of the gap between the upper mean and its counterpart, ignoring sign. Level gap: 1.0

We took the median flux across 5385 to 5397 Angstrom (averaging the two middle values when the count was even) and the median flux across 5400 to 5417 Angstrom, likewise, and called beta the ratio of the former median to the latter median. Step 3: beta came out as 1.01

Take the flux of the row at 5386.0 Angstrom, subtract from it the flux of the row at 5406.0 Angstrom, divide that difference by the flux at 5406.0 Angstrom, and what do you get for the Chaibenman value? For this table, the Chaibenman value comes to 0.14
